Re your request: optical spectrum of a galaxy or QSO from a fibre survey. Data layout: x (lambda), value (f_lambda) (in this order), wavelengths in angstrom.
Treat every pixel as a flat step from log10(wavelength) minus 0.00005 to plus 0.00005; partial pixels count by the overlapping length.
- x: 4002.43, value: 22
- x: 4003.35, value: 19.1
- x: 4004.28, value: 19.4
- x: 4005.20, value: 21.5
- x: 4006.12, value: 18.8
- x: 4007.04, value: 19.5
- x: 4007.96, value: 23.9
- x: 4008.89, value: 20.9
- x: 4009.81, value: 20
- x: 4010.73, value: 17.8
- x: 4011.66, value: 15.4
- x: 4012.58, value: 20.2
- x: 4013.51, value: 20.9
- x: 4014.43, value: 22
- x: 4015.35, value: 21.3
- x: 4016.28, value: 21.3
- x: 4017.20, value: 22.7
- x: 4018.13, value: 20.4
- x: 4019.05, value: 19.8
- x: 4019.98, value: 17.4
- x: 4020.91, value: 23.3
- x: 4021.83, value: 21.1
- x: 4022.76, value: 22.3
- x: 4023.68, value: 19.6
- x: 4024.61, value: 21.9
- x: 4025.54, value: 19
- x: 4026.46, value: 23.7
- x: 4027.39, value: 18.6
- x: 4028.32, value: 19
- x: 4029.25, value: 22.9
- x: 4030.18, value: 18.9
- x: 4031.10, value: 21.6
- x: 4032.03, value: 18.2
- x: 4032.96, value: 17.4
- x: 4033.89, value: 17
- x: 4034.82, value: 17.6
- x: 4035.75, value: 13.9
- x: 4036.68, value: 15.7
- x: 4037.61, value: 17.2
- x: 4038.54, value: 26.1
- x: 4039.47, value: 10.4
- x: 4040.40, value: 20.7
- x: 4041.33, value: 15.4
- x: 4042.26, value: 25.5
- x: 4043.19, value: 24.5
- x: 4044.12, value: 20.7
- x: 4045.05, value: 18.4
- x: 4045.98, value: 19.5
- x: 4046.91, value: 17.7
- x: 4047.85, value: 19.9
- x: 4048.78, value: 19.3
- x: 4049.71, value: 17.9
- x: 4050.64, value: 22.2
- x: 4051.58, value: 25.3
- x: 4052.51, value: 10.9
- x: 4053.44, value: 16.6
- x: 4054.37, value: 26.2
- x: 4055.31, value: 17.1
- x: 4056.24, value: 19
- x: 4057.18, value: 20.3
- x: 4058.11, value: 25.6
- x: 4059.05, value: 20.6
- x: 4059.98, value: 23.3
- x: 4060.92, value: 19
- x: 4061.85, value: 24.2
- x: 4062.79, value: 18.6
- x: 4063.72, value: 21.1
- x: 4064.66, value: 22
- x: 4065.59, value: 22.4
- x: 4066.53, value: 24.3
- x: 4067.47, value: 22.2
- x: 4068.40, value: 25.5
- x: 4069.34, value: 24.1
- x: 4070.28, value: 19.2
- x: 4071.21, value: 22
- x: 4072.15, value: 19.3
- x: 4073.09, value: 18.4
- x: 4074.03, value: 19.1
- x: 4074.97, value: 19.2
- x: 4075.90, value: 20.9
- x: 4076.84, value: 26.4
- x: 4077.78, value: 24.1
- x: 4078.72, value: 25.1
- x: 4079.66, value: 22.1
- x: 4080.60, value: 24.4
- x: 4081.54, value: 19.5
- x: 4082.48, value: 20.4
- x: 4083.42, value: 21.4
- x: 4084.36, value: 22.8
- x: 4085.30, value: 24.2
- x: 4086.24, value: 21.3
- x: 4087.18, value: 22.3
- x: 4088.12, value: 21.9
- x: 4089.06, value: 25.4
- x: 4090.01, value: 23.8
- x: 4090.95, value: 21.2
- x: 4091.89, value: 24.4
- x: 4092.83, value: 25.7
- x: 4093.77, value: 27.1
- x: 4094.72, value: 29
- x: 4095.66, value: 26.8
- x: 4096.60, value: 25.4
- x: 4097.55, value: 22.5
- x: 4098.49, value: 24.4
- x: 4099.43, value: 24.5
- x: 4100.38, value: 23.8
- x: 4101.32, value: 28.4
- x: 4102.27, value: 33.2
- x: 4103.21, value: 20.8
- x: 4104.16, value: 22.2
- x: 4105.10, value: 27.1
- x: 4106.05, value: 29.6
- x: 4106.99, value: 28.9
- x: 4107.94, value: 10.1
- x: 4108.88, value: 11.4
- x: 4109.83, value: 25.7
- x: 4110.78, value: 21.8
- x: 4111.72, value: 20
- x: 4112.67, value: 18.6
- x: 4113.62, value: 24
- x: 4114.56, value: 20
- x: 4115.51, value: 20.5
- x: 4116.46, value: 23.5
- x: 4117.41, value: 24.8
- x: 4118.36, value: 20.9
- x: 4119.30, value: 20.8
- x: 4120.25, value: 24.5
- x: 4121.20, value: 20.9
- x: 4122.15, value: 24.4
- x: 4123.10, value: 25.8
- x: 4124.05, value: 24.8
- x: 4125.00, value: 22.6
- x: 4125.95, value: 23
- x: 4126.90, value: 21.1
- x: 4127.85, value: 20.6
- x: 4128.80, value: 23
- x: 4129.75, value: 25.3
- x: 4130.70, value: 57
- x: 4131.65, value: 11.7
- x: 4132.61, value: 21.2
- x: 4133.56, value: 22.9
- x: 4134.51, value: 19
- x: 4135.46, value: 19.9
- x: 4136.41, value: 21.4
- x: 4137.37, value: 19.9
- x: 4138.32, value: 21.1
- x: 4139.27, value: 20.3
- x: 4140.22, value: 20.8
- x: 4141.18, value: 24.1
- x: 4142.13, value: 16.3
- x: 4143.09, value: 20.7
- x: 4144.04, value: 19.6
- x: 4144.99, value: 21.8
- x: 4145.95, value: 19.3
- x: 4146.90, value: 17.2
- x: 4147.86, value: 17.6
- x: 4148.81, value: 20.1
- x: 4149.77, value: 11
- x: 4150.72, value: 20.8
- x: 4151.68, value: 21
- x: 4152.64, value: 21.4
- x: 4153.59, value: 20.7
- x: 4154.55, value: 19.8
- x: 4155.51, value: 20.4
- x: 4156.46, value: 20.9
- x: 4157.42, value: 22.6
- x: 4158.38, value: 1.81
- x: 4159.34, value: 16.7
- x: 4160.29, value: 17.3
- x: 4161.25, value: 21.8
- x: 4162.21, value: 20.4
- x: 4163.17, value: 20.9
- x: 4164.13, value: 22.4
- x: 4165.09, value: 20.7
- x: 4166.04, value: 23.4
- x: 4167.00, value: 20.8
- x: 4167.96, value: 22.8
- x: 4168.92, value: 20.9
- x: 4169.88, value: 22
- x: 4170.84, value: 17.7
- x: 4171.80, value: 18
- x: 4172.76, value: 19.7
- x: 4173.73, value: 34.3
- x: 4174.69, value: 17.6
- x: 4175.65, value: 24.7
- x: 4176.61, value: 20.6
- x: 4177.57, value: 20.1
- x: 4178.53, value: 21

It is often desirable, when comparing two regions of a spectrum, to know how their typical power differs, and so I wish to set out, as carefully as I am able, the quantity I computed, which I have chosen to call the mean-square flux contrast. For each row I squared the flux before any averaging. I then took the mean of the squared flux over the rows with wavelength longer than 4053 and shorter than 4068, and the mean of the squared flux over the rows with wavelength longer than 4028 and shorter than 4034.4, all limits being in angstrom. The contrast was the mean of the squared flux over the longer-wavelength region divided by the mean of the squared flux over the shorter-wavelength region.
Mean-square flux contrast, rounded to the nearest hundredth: 1.24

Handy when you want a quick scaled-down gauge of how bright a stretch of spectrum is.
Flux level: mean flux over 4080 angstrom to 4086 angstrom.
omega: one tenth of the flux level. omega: 2.21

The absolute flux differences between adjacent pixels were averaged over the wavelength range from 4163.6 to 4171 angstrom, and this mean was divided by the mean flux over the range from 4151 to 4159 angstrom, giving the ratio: 0.13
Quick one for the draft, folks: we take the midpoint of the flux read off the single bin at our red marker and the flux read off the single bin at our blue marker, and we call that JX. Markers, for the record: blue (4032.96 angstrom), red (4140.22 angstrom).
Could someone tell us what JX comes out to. 19.1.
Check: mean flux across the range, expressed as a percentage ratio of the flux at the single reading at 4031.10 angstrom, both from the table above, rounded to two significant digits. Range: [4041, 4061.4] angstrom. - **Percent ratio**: 94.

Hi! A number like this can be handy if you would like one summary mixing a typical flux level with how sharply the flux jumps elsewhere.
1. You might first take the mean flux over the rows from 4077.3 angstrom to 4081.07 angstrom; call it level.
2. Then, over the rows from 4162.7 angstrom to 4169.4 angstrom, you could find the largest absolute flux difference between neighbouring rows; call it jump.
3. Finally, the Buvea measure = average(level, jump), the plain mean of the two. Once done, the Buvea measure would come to 13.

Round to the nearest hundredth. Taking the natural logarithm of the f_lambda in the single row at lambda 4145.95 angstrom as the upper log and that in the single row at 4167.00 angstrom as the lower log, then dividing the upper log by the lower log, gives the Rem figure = 0.98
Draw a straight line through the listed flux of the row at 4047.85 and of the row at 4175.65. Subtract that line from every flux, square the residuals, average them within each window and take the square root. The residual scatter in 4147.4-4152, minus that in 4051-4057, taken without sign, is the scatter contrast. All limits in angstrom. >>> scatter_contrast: 1.4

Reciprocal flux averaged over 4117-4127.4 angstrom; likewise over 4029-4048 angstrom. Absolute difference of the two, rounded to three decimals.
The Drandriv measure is 0.011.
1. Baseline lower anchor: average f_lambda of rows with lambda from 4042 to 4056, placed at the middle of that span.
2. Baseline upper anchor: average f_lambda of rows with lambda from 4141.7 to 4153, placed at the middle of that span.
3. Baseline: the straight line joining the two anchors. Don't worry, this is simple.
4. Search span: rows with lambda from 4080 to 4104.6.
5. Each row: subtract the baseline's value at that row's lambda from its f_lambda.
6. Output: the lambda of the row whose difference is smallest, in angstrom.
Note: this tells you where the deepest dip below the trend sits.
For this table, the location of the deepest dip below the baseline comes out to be 4081.54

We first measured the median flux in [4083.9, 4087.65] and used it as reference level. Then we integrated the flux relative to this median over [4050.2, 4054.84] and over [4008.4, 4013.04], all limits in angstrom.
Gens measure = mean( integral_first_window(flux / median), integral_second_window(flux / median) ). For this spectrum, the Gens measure 4.02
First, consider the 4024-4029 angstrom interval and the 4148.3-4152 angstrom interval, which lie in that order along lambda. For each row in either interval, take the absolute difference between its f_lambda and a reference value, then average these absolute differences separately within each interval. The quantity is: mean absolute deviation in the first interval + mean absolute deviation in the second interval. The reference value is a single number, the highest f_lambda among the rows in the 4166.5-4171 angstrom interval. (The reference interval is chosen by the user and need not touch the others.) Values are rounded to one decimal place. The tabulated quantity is 7.3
